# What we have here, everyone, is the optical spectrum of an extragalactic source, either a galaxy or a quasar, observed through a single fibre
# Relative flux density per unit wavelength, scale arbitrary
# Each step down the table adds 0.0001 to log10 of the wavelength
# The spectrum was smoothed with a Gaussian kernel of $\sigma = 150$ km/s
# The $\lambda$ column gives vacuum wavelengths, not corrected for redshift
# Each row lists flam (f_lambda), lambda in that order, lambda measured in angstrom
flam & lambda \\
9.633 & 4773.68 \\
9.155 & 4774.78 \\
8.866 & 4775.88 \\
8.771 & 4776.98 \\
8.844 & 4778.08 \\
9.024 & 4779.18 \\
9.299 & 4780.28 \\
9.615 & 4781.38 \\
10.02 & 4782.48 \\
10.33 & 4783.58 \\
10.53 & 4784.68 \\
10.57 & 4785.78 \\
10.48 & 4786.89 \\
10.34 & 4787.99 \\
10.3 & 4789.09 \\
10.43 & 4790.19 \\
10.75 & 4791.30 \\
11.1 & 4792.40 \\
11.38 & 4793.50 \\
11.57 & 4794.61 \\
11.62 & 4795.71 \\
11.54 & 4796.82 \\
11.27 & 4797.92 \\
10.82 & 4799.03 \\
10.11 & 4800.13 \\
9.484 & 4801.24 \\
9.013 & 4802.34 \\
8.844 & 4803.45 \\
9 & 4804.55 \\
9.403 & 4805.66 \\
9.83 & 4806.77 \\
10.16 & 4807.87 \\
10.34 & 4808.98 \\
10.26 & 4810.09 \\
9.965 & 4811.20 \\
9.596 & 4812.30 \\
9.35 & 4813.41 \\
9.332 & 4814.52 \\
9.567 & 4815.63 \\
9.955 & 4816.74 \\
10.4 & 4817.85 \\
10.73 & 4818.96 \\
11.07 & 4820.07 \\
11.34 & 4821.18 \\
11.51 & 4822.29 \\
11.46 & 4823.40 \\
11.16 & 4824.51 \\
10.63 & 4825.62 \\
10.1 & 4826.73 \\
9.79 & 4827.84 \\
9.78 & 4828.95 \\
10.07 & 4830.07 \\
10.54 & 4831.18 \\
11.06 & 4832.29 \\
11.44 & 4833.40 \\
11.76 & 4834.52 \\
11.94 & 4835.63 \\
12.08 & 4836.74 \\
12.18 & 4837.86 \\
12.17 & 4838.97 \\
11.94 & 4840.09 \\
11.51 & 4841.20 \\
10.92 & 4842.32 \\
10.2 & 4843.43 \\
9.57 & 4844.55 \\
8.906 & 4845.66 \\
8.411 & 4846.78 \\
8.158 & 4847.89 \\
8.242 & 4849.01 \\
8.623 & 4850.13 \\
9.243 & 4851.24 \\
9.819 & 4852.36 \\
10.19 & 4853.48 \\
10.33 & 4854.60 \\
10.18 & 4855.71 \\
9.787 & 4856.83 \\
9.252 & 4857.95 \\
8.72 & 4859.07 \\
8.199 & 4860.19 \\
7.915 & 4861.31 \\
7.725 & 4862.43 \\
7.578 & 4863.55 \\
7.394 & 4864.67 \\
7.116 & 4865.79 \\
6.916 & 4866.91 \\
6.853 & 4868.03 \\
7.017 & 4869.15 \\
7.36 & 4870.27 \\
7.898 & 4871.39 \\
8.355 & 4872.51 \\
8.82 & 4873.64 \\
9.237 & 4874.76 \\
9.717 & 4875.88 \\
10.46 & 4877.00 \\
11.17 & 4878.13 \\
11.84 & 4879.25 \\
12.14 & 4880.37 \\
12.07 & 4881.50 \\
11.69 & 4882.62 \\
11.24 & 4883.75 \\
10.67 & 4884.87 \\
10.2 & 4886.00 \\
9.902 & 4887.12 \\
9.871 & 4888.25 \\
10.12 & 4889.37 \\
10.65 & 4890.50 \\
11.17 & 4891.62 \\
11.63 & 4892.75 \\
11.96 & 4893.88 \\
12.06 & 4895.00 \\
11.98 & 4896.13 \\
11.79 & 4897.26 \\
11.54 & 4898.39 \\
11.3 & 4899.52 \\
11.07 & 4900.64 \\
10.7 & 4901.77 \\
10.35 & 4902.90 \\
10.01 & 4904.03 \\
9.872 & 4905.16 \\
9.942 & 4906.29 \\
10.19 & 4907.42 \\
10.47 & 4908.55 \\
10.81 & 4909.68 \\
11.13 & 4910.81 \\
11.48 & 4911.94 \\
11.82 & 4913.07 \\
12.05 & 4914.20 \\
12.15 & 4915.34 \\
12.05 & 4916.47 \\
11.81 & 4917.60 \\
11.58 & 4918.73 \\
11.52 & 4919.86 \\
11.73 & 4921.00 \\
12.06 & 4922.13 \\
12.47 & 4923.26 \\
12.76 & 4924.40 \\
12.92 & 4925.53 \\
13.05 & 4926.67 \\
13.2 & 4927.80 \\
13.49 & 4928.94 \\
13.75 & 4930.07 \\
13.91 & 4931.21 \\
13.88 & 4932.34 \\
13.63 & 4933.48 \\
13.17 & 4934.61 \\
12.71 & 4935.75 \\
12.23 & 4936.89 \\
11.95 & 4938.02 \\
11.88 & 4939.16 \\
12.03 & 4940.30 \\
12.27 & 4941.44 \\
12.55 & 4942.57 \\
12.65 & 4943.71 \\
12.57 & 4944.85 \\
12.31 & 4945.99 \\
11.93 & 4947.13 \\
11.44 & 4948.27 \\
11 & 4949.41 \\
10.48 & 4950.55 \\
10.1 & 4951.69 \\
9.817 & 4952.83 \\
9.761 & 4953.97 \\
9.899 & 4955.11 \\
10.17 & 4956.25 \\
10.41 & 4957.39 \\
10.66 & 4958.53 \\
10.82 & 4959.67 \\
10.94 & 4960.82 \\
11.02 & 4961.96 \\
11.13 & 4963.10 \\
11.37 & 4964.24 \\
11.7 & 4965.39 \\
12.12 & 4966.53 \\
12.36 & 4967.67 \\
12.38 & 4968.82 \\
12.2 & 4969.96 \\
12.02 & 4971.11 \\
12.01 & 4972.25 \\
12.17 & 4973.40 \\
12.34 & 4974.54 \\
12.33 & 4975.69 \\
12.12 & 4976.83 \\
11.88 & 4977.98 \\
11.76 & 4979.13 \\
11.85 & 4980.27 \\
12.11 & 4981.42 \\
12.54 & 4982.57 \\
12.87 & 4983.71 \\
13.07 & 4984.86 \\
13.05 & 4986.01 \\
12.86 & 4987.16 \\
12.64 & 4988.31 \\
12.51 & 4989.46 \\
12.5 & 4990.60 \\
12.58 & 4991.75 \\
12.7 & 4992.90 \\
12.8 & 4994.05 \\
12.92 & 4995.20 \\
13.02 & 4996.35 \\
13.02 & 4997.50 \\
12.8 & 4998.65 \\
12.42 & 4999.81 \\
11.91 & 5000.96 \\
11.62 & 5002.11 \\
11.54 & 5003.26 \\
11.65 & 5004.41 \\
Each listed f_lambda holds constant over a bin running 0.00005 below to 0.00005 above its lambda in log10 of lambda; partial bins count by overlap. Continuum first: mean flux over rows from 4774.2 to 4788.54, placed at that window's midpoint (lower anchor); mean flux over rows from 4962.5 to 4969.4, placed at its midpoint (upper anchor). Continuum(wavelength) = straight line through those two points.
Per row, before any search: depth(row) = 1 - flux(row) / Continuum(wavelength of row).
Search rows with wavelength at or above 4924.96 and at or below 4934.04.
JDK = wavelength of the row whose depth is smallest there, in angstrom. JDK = 4931.21 angstrom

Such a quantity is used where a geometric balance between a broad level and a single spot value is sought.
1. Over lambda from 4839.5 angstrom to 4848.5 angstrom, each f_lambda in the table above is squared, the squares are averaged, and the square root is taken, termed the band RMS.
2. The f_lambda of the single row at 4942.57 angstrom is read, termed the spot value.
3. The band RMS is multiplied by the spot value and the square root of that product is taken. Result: 11.2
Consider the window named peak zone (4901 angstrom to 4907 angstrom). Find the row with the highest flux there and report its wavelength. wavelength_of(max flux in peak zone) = 4901.77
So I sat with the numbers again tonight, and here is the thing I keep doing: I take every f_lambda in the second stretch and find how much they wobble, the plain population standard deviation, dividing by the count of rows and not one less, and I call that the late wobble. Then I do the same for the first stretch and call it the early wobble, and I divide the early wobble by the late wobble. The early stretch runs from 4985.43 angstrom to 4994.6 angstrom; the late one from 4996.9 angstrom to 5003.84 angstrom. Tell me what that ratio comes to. 0.3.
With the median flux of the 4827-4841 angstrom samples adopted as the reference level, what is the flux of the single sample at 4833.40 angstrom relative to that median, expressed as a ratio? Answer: 0.99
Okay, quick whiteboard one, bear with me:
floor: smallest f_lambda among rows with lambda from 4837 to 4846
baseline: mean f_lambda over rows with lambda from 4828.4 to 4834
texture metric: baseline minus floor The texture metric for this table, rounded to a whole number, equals 2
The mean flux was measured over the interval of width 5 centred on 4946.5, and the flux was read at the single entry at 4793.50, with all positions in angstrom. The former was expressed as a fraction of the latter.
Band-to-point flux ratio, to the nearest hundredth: 1.06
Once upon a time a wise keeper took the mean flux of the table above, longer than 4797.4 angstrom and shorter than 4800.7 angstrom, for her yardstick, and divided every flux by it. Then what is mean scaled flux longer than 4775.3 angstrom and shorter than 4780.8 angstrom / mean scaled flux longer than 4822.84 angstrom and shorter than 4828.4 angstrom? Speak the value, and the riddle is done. 0.84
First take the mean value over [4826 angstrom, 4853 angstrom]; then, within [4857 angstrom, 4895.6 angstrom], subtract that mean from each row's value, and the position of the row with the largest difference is 4880.37 angstrom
